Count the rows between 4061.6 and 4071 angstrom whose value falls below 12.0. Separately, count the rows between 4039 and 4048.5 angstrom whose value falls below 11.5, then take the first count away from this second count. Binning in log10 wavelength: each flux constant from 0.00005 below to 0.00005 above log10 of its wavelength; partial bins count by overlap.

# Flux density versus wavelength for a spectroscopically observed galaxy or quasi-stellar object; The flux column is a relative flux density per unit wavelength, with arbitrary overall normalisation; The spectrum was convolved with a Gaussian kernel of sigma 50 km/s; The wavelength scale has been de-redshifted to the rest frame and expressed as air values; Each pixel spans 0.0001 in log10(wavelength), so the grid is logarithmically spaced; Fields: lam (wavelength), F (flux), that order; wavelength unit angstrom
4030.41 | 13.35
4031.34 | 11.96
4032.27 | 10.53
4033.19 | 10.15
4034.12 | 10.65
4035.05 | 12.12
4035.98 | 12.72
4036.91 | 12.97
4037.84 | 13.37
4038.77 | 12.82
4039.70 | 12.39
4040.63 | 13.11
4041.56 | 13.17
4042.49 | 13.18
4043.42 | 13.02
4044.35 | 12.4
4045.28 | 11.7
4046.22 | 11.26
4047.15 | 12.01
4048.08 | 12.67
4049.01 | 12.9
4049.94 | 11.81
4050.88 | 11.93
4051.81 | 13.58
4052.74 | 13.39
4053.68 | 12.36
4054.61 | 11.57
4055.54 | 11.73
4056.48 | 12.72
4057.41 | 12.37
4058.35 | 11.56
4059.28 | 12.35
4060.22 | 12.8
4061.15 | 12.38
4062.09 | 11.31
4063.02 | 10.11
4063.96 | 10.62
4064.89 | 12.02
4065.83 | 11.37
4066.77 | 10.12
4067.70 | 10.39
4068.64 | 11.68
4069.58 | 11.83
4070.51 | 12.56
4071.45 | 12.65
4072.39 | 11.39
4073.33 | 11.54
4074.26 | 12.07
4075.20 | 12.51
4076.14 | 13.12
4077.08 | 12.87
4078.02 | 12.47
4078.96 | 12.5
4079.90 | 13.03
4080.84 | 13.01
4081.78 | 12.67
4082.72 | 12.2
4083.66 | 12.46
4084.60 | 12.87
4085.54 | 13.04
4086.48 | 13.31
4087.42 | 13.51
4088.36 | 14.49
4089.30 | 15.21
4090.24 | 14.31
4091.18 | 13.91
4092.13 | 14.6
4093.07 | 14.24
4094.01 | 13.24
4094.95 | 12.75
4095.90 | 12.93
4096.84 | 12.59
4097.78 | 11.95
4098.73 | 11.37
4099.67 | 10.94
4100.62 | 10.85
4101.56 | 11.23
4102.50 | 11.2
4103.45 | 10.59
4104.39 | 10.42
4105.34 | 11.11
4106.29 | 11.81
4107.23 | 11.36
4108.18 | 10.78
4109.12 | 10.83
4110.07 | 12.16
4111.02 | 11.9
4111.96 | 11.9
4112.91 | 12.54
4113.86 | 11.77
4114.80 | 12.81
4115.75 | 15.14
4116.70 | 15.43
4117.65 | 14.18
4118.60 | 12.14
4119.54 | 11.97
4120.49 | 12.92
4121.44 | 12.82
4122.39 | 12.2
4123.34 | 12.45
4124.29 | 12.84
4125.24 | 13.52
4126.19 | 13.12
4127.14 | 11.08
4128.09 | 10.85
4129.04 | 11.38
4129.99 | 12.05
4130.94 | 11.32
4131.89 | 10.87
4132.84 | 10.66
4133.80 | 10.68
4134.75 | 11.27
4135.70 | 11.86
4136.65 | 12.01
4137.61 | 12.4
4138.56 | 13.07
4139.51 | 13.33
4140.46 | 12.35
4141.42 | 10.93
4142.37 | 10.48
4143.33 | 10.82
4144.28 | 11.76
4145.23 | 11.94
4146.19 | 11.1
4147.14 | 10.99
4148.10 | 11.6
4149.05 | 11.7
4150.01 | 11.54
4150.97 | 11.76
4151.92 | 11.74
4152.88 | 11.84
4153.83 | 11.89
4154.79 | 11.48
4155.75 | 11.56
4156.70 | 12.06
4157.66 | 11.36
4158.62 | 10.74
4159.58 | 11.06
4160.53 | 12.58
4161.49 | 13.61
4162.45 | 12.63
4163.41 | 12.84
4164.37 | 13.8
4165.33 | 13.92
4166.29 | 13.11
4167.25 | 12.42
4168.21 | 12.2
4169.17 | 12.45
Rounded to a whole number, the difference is -7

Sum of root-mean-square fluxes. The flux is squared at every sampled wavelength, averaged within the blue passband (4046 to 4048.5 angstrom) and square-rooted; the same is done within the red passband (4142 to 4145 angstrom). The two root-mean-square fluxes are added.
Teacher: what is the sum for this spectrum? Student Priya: 23.0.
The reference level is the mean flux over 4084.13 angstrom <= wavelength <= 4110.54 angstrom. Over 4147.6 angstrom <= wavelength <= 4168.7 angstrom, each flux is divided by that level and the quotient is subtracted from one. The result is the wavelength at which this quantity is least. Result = 4165.33 angstrom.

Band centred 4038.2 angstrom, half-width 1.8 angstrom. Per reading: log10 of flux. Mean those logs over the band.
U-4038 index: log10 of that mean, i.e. 0.045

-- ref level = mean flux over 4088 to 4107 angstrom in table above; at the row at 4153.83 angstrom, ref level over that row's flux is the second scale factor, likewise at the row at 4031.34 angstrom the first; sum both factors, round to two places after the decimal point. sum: 2.09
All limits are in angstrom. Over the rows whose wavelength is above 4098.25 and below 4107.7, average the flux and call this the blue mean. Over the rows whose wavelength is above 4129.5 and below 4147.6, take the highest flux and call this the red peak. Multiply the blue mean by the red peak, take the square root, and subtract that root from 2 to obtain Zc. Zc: -10.2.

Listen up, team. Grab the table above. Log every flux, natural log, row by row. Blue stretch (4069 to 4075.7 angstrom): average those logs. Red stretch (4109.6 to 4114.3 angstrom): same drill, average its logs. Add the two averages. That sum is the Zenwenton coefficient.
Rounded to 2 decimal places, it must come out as 4.98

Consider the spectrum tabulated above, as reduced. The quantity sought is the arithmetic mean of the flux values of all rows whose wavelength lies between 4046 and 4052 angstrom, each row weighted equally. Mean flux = 12.3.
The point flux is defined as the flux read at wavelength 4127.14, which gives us 11.08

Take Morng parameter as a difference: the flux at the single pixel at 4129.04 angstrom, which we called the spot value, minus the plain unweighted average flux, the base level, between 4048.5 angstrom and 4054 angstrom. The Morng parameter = -1.3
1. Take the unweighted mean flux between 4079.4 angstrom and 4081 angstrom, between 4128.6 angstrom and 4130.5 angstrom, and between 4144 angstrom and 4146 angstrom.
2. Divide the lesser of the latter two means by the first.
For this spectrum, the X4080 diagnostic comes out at 0.90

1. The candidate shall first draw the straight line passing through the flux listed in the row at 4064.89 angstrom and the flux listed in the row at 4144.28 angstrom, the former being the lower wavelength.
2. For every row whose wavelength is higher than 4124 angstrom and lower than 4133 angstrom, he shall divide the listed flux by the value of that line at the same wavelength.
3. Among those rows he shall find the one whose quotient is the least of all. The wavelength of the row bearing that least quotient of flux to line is 4132.84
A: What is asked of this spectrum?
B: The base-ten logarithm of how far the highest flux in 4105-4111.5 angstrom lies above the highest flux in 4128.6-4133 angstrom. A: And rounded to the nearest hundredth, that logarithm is -0.96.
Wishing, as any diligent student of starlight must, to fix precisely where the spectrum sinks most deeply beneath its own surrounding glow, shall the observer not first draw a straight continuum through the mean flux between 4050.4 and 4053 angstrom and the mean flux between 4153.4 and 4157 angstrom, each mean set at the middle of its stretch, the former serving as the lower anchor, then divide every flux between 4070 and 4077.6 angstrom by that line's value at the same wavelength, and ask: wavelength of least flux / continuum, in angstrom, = 4072.39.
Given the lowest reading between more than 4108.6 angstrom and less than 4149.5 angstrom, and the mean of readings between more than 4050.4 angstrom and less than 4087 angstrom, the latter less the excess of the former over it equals 13.9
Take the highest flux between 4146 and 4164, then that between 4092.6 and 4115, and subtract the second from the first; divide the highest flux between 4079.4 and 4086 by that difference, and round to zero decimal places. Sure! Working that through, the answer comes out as -21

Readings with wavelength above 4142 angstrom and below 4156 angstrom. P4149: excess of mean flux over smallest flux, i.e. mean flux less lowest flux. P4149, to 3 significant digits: 1.00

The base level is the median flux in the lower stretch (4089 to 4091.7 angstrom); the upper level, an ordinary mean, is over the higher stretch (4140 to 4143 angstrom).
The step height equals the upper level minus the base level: -3.1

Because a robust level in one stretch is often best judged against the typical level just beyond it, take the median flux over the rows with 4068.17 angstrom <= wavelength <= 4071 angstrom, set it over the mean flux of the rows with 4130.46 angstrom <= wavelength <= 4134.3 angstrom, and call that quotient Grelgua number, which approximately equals 1.09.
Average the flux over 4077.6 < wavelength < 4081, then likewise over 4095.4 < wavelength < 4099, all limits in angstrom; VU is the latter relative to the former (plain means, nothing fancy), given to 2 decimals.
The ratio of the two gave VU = 0.96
